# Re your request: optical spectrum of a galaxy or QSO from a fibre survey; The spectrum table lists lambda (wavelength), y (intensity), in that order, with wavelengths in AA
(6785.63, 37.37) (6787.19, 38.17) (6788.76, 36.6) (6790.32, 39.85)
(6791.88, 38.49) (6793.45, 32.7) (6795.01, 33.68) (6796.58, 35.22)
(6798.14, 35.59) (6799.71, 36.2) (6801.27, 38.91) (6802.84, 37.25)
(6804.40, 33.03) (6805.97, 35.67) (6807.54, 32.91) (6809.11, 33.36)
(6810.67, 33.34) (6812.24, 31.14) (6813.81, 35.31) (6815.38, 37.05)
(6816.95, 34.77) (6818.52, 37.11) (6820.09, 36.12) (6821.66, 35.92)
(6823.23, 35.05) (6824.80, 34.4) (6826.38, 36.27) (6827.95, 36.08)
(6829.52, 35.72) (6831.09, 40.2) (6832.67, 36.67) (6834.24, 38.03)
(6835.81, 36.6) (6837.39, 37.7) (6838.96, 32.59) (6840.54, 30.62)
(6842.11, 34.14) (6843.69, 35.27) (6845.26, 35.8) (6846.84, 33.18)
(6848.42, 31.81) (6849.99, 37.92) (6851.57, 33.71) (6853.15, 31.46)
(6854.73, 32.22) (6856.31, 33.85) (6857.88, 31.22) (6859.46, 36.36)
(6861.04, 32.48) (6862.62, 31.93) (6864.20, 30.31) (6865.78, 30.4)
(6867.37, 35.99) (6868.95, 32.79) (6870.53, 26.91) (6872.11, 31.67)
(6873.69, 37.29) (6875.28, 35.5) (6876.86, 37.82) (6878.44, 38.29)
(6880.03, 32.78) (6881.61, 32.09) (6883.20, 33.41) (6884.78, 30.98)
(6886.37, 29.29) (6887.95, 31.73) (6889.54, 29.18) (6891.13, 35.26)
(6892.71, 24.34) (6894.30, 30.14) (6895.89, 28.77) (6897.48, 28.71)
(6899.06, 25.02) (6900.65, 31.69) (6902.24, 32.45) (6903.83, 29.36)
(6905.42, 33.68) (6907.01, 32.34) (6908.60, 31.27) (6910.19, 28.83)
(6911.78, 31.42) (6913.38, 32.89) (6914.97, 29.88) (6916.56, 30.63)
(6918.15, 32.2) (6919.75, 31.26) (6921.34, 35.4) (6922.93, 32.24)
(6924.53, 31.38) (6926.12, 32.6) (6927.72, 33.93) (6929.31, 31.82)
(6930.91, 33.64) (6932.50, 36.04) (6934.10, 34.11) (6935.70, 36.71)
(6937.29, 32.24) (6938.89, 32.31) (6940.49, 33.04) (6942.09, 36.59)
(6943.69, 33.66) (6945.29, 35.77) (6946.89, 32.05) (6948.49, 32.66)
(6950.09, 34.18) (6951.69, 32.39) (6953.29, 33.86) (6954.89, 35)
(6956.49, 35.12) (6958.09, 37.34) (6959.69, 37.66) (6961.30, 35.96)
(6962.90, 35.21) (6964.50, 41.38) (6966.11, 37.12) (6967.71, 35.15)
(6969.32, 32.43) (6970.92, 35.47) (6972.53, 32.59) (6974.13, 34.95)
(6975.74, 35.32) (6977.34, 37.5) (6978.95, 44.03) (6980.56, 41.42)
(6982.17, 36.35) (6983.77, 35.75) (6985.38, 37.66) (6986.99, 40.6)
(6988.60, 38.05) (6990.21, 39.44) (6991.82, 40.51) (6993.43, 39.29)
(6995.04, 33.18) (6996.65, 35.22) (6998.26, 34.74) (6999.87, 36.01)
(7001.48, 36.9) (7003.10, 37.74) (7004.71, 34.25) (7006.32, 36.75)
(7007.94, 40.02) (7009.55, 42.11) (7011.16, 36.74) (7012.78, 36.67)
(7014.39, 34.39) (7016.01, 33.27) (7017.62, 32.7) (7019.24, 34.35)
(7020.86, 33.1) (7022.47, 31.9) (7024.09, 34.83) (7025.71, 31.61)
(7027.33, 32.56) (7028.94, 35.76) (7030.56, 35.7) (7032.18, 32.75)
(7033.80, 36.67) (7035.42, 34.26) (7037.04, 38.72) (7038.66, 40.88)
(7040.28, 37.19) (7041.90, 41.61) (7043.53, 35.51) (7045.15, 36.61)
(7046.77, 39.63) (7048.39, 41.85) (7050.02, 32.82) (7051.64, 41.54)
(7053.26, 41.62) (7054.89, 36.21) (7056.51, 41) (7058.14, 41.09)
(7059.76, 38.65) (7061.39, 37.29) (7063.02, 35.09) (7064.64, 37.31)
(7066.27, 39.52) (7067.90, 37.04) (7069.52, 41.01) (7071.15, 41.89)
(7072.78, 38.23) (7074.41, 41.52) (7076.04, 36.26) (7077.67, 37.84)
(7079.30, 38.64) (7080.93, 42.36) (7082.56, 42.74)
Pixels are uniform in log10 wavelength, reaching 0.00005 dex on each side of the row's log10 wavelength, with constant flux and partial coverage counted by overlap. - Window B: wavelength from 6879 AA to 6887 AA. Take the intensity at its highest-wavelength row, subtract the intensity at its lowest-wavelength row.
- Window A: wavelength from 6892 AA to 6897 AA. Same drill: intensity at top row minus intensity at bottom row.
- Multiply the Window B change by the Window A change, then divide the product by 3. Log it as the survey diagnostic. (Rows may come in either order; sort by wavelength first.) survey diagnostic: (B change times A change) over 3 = -5.2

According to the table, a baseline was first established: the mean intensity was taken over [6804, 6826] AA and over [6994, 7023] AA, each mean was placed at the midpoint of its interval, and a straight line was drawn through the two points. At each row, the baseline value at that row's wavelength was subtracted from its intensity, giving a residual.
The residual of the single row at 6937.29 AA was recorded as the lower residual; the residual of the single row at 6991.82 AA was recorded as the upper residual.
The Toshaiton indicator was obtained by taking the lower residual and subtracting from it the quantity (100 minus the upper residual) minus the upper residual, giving -93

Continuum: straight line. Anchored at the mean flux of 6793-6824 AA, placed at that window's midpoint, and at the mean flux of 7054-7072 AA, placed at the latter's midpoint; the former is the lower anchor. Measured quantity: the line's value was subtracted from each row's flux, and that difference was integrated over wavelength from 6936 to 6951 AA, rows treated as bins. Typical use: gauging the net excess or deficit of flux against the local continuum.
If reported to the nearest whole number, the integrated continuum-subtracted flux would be -49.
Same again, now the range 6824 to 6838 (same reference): 21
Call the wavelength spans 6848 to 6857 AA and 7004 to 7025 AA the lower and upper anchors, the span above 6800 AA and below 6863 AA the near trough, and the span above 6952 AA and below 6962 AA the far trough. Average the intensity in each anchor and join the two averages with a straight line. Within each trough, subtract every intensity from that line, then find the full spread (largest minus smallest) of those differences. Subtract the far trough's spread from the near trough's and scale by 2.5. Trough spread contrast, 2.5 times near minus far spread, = 15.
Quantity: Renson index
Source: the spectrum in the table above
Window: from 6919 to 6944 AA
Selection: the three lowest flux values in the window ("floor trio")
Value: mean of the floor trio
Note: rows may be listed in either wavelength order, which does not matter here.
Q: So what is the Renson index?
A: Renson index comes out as 31.5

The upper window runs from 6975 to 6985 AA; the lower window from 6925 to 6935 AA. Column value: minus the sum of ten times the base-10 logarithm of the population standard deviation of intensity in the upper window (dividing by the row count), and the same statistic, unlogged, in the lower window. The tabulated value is -6.4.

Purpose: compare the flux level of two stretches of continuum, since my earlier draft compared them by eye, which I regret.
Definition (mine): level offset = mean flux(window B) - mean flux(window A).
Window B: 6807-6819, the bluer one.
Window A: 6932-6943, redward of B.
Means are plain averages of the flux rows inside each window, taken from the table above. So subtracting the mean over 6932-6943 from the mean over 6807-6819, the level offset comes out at 0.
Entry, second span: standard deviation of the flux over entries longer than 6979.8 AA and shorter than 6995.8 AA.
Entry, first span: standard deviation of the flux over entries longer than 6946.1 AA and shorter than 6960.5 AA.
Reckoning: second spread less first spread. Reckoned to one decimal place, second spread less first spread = 0.5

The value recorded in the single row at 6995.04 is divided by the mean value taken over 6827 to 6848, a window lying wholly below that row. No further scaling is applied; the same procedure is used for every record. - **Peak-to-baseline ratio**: 0.93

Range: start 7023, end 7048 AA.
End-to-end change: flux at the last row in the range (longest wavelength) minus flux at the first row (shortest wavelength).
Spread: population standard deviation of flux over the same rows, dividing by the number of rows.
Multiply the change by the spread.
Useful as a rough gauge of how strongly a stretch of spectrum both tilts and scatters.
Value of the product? 14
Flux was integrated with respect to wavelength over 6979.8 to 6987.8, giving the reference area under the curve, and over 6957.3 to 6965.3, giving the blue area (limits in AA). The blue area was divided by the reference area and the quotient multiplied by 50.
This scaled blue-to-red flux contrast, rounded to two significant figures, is 49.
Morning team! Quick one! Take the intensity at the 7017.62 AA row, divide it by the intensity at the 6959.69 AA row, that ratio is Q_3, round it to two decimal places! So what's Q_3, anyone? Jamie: 0.87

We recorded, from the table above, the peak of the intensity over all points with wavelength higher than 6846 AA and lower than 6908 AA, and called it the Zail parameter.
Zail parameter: 38.29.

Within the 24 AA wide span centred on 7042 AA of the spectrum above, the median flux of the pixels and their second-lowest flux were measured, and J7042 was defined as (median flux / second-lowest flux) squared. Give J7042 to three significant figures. 1.28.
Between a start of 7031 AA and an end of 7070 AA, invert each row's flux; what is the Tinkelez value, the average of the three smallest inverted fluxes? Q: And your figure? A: 0.0240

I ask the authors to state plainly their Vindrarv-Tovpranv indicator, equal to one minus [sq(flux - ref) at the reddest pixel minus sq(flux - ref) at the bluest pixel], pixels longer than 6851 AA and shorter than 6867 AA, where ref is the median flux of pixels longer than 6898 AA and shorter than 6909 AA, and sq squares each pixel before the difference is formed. 3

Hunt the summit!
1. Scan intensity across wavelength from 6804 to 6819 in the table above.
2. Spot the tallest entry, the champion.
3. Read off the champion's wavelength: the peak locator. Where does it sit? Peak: 6818.52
